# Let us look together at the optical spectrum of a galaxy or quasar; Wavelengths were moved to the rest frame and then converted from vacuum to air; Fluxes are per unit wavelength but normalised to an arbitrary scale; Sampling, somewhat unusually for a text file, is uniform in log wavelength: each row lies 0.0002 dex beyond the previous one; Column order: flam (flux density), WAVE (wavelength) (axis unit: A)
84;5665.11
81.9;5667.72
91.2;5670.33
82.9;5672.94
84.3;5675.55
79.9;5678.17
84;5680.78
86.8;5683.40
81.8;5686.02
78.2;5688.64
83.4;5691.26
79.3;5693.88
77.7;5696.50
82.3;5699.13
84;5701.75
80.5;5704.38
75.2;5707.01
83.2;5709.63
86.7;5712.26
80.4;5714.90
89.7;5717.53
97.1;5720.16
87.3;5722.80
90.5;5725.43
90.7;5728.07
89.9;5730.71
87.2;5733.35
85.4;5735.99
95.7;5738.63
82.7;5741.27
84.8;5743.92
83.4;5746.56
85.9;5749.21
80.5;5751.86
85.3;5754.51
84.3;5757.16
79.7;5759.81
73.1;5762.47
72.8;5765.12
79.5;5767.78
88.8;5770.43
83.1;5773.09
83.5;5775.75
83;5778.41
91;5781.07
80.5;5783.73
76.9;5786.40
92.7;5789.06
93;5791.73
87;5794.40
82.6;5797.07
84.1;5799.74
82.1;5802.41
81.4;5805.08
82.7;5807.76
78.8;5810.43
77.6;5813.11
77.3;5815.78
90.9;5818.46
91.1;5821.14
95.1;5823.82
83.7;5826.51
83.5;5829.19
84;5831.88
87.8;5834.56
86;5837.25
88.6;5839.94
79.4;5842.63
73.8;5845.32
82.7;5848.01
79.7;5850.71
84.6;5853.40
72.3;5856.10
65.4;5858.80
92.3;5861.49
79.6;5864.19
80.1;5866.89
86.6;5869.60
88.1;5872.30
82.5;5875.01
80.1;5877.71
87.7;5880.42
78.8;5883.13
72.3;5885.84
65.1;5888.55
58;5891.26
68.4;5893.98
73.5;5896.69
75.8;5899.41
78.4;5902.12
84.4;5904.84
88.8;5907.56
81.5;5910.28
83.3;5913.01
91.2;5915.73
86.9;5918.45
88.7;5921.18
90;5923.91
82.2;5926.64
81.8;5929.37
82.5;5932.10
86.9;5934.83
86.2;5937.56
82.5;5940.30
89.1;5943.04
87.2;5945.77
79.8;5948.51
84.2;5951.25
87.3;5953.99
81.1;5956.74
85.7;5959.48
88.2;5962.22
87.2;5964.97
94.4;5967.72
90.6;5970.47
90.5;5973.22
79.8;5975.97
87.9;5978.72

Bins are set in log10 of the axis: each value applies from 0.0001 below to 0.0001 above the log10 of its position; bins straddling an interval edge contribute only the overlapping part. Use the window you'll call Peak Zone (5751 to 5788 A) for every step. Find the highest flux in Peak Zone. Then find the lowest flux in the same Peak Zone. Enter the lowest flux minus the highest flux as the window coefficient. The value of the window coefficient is -18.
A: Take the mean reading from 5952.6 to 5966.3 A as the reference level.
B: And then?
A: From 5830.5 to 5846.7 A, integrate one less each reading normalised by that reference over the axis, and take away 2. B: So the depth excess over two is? -1.50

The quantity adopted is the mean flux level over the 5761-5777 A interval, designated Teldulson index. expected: 80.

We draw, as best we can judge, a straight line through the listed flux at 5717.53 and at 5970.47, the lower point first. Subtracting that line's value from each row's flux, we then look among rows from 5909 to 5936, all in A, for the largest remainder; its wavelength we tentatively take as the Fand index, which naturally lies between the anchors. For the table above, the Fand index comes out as 5915.73 A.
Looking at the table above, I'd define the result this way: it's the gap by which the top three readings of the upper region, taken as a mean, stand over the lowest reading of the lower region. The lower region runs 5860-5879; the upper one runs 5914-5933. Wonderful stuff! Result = 10.4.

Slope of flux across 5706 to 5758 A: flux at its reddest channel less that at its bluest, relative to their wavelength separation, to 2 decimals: 0.18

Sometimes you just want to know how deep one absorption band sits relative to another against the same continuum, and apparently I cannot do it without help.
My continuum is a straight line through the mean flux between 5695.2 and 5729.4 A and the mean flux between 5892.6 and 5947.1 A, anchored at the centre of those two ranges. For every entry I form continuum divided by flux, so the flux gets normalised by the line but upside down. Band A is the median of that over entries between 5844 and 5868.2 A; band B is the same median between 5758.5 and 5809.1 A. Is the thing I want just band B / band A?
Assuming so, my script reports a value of 0.97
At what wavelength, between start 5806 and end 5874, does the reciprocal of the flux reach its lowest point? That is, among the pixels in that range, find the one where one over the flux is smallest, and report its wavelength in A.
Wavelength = 5823.82 A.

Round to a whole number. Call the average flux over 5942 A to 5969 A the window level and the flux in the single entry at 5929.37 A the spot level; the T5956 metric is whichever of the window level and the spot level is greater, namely 86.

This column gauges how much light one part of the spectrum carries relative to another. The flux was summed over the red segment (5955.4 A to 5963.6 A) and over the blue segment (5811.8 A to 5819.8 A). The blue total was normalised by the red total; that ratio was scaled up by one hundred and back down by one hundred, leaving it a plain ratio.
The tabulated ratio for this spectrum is 0.96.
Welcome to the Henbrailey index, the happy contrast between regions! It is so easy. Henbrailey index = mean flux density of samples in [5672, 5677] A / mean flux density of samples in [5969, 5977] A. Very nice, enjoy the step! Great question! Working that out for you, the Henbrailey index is 0.96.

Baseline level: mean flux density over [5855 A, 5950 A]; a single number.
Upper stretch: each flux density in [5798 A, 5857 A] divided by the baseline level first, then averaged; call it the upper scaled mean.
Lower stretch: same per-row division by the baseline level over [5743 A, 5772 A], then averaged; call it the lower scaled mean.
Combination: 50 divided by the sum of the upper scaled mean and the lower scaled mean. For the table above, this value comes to 24.6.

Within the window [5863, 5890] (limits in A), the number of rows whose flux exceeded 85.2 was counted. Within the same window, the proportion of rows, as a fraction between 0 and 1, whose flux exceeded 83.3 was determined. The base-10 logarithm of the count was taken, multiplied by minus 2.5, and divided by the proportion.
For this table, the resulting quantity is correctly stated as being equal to -4.0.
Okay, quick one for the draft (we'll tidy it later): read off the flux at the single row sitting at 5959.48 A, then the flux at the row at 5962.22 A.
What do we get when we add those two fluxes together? 174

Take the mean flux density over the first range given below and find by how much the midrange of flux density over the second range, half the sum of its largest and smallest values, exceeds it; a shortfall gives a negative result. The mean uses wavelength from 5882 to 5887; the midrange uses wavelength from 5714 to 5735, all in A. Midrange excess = 13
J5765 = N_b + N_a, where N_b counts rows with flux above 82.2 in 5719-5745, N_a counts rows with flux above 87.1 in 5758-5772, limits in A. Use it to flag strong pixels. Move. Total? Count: 11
